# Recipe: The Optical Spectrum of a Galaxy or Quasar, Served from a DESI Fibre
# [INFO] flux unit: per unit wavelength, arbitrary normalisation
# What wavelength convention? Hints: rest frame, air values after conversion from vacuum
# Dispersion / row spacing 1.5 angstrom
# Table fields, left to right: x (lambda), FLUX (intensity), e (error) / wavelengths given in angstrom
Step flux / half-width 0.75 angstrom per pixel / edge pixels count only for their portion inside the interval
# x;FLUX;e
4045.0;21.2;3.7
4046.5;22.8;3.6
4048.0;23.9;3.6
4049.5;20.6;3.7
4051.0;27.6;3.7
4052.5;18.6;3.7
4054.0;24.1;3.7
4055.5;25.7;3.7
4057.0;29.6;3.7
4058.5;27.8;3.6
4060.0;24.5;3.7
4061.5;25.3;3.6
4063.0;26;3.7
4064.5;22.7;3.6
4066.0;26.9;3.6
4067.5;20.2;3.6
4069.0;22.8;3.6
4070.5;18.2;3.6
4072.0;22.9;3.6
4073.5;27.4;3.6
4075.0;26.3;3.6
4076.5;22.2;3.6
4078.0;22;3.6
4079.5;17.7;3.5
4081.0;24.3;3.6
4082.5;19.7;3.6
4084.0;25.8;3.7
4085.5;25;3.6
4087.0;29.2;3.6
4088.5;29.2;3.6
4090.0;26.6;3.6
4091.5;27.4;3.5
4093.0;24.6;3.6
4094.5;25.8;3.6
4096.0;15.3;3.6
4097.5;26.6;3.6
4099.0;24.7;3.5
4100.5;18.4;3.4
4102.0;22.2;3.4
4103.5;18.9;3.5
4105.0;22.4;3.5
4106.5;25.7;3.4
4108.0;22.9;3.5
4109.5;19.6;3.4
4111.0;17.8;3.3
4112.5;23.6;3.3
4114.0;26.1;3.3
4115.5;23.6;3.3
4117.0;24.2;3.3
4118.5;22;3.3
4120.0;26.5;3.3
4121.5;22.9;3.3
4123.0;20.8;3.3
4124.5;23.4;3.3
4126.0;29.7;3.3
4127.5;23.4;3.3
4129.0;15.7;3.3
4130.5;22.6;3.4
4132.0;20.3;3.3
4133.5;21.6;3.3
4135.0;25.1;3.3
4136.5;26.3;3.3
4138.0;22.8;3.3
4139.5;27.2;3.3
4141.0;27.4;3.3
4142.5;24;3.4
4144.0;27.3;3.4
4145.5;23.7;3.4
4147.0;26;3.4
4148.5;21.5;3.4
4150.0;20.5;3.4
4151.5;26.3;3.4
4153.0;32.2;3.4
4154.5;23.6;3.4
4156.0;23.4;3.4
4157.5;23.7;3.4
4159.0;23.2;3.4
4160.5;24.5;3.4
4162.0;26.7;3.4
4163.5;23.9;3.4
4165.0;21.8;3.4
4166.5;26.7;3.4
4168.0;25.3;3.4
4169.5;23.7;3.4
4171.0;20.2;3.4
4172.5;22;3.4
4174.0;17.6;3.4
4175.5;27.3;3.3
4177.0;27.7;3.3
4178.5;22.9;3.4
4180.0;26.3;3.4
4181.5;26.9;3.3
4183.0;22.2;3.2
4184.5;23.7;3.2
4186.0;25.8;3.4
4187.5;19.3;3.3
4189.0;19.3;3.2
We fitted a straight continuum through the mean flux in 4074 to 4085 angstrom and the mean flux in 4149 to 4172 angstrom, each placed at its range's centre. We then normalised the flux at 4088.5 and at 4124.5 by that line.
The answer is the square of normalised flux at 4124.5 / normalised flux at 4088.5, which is 0.6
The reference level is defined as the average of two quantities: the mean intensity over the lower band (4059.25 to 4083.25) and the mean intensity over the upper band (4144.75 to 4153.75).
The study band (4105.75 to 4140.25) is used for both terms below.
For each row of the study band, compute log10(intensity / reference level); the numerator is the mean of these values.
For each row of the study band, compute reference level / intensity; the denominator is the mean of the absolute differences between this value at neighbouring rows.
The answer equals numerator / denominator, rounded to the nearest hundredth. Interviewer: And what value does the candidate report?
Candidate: -0.11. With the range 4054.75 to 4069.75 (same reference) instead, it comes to 0.14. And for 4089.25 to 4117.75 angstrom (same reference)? -0.13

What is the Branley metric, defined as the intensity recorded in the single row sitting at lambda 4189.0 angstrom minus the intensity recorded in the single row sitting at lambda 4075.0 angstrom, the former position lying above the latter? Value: -7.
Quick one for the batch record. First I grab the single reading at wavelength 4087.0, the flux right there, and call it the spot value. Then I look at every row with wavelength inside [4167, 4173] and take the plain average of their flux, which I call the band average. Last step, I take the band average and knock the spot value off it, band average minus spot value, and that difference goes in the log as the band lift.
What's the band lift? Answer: -6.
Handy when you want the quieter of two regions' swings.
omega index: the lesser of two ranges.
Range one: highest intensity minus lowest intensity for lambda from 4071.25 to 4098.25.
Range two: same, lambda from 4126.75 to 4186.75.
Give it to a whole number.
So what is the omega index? 14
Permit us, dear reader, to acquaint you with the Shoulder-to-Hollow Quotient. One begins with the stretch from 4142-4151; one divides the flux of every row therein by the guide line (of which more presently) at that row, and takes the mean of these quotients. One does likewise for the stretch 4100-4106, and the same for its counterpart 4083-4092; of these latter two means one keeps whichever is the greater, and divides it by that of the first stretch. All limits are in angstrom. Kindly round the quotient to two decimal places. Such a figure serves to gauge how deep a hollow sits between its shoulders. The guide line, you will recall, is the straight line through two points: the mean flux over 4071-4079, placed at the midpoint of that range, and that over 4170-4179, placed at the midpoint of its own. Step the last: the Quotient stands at 1.11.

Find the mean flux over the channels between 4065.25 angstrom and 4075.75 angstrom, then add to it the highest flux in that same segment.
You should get 50.9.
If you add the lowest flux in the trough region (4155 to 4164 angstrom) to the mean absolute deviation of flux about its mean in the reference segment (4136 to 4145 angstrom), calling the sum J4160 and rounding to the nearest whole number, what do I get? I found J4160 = 25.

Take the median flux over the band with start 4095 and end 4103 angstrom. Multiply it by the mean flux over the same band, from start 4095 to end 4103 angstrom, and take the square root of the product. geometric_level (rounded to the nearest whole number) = 22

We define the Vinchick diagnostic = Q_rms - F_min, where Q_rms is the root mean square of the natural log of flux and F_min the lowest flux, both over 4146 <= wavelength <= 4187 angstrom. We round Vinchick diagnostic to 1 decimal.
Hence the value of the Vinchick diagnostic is -14.4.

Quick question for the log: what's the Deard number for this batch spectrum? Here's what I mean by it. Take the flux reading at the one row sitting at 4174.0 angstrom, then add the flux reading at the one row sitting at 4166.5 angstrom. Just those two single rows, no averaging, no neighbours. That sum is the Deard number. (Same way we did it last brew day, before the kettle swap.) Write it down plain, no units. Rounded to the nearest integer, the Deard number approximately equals 44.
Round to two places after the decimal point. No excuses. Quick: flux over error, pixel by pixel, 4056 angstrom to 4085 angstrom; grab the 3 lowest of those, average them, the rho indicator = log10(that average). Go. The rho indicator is 0.72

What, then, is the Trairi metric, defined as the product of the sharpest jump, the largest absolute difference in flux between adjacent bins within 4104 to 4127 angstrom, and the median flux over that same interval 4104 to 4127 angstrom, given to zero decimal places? 147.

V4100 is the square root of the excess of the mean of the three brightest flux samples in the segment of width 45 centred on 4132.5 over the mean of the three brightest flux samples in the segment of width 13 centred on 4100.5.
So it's 1.9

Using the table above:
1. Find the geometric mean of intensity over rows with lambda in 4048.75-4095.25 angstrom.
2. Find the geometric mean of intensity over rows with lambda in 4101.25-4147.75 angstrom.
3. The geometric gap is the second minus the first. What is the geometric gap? -1.0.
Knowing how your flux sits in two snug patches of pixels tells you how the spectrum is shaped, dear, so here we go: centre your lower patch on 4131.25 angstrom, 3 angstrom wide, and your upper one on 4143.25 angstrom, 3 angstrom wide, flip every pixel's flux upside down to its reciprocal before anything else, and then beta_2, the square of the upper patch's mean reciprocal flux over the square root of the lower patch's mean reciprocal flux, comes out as 0.0071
